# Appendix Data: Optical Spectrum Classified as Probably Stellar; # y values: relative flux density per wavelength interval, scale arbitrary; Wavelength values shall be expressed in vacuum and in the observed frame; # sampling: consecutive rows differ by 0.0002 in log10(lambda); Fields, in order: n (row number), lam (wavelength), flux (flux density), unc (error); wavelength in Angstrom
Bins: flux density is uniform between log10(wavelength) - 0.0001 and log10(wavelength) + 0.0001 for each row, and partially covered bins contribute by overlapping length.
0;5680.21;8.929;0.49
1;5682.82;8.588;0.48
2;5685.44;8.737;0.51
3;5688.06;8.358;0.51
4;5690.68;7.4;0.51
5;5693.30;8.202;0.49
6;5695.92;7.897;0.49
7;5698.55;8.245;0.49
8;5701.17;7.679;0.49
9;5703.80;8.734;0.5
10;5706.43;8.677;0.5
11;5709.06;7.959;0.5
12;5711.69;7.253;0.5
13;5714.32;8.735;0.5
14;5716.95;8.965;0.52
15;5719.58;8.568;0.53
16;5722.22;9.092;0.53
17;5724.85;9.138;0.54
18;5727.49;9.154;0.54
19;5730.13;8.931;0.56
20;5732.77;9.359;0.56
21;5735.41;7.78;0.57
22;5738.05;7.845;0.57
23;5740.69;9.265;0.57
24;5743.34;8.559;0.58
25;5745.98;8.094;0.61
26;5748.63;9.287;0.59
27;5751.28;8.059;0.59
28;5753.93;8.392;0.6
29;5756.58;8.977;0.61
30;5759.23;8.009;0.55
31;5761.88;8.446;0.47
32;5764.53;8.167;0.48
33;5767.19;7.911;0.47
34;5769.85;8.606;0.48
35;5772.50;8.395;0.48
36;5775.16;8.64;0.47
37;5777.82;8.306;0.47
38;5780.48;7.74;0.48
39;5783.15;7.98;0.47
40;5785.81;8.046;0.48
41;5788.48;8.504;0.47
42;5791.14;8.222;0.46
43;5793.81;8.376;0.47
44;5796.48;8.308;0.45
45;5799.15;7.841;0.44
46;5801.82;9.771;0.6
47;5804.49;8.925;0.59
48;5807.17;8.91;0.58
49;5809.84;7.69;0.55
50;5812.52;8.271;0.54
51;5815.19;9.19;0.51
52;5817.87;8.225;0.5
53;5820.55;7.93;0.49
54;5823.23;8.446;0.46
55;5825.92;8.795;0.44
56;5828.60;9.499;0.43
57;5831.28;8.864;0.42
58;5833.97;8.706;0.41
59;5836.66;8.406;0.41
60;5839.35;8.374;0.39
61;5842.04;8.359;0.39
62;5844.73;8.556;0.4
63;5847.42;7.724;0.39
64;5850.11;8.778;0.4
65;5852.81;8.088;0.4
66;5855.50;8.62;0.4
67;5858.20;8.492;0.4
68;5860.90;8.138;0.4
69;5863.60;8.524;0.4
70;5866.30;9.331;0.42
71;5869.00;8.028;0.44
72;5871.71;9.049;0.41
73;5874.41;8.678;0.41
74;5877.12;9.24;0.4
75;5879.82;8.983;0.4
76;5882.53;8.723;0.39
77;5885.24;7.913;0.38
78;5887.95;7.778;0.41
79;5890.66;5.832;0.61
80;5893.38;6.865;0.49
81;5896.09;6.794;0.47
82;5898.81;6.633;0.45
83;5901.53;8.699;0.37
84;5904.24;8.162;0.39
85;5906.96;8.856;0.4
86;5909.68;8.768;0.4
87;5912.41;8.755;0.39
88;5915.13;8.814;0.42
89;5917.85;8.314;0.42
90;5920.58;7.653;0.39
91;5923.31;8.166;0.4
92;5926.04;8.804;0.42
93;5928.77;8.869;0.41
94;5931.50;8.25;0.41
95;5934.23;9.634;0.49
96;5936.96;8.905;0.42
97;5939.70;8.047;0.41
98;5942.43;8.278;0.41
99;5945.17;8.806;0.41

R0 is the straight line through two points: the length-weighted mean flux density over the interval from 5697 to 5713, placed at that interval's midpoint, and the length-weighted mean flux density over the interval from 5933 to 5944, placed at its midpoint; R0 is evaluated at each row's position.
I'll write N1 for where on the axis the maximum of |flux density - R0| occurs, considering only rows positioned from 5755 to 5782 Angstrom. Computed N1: 5756.58 Angstrom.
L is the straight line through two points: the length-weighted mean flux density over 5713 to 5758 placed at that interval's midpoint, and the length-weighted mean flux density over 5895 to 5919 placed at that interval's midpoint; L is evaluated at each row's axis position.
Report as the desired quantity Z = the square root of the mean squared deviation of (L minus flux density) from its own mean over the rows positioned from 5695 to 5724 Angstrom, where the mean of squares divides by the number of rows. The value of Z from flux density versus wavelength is 0.57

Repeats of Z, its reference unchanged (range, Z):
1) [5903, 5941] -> 0.48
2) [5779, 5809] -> 0.58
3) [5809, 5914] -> 0.74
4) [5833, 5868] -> 0.38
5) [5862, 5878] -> 0.46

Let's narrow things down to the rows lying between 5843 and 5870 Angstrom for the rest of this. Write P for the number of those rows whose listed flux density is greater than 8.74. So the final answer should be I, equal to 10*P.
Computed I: 20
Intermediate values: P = 2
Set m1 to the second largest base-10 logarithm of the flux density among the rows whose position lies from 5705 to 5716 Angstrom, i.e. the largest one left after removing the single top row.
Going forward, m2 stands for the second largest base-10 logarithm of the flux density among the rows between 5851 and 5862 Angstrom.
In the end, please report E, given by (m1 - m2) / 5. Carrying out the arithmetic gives 0.0019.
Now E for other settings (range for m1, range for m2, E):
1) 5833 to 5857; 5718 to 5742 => -0.0054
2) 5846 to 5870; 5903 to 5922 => -0.0004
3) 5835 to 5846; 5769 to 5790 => -0.0020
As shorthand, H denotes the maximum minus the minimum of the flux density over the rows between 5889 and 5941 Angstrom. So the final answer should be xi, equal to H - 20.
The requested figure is -16.2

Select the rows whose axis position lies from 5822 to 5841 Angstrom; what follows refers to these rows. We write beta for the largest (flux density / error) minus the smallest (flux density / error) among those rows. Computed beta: 3.7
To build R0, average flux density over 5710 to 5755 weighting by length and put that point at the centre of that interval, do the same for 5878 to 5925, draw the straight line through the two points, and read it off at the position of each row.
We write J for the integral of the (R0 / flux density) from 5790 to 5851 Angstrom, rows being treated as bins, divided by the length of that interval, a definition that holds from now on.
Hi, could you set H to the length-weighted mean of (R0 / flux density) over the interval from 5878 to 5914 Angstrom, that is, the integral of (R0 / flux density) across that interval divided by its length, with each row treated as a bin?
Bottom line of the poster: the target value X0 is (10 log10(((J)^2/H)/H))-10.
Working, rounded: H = 1.03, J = 0.98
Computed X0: -10.5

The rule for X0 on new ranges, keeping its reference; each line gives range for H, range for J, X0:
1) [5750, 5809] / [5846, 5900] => -10.0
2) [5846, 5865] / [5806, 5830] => -10.0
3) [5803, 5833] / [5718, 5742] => -9.8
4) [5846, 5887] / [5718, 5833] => -9.6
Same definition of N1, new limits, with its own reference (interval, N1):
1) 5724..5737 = 5732.77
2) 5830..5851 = 5847.42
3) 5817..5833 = 5828.60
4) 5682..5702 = 5685.44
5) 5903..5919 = 5904.24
